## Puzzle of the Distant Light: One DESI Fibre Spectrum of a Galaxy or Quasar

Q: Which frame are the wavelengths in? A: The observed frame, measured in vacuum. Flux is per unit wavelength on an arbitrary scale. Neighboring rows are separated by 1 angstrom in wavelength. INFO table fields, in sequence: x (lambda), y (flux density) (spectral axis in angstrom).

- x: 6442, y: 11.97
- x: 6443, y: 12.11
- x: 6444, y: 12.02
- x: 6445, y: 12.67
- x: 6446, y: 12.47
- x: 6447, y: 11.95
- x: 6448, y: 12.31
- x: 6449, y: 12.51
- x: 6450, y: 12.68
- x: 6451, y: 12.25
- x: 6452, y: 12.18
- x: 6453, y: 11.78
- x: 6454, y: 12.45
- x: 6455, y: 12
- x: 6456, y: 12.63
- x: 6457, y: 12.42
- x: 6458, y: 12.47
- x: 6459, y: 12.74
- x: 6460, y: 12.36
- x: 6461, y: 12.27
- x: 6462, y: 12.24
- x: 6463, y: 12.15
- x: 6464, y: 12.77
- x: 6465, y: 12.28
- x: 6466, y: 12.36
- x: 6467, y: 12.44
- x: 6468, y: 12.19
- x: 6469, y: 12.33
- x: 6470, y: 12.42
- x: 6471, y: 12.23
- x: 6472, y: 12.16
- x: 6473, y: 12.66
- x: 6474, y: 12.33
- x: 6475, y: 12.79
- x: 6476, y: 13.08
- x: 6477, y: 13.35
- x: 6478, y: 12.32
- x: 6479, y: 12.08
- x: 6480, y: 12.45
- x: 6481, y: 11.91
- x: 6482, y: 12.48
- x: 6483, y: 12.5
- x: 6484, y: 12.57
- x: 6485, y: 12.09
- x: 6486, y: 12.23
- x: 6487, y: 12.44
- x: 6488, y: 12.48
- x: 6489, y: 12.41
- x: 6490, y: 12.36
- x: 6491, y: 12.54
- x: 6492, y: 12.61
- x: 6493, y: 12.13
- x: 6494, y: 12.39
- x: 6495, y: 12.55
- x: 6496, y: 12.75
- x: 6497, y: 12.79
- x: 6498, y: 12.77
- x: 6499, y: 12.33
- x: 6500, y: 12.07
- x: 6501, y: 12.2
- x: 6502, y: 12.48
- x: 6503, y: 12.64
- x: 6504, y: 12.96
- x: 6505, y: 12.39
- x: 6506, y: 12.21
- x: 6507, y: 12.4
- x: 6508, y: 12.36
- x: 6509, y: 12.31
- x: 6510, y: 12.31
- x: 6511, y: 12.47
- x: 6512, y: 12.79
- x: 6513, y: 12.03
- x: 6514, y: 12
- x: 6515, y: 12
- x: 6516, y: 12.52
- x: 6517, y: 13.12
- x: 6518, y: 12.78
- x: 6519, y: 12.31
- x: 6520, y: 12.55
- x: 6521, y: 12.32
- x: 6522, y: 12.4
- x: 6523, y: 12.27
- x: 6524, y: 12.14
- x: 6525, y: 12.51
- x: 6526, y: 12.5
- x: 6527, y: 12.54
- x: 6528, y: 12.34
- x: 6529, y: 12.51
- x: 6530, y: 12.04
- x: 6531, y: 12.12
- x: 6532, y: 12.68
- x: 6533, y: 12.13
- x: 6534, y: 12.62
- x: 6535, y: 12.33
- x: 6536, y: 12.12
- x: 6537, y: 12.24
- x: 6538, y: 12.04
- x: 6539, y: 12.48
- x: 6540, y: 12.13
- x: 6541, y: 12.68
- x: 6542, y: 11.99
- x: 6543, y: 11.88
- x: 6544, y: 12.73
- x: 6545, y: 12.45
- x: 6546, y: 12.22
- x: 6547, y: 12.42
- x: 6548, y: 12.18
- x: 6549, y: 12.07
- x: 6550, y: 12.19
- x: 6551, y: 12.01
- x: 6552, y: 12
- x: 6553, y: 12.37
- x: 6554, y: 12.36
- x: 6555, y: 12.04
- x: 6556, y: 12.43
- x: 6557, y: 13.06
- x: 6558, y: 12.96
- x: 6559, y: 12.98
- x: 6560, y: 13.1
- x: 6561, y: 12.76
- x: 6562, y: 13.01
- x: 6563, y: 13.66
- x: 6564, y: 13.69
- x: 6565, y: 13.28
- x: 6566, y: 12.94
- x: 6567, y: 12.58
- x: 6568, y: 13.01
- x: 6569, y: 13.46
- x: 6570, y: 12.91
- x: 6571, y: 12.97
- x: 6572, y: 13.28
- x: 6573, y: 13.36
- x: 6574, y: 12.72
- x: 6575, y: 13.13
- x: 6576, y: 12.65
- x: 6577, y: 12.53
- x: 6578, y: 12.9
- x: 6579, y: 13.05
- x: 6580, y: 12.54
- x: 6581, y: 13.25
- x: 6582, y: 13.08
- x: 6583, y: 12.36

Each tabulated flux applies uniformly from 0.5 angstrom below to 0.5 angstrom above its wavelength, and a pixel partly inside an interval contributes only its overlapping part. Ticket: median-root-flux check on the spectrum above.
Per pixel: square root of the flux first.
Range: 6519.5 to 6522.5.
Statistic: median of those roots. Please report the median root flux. 3.521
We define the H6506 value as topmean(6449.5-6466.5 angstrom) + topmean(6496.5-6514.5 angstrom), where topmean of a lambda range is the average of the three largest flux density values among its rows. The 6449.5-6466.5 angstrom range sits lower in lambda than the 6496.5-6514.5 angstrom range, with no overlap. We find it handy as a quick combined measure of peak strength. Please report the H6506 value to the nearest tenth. 25.6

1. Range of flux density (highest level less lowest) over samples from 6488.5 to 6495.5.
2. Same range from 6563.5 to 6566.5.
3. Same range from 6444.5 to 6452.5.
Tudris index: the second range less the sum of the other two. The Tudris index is -0.46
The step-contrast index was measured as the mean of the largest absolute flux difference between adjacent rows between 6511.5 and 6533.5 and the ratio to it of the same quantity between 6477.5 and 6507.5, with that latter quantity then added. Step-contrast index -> 1.3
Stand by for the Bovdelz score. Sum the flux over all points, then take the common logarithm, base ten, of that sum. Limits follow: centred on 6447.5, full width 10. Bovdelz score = 2.09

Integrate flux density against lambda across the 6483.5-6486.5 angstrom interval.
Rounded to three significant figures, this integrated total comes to 36.9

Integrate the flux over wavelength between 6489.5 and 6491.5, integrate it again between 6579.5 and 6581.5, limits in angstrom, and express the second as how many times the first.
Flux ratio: 1.036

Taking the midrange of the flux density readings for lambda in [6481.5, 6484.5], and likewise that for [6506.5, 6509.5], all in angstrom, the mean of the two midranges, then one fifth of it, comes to 2.49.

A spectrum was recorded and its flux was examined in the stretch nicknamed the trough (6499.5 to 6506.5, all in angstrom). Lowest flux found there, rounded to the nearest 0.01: 12.07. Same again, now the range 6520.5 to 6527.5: 12.14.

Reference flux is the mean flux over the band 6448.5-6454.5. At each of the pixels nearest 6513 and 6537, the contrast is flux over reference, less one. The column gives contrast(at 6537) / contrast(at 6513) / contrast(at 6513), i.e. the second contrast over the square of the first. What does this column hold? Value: -11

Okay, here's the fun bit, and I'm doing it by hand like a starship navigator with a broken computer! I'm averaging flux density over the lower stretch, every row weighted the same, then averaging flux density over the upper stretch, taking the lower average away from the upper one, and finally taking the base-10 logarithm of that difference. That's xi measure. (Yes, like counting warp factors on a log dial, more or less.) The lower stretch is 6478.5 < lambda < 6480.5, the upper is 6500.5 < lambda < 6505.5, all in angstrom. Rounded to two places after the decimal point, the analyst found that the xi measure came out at -0.57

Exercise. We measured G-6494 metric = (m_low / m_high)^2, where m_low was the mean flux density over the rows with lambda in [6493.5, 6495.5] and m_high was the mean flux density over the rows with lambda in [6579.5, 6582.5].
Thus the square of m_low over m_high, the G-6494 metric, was 0.93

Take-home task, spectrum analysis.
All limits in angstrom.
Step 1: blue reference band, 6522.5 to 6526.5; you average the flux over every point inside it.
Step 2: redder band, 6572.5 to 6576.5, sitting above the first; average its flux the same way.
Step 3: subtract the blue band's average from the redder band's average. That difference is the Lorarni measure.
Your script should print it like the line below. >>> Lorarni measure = 0.61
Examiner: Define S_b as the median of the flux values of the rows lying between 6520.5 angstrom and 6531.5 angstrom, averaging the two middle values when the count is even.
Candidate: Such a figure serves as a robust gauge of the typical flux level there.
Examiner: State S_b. 12.34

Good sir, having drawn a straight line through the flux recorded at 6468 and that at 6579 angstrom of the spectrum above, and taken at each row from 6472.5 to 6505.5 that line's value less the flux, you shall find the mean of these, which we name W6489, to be -0.14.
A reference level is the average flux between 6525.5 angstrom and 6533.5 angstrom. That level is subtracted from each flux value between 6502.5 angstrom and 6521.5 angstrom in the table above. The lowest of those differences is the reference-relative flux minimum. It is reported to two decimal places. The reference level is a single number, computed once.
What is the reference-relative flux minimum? -0.36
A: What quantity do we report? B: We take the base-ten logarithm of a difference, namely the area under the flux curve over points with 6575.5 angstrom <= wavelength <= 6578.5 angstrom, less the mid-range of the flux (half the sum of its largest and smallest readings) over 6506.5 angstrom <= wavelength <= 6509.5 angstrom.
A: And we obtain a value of 1.41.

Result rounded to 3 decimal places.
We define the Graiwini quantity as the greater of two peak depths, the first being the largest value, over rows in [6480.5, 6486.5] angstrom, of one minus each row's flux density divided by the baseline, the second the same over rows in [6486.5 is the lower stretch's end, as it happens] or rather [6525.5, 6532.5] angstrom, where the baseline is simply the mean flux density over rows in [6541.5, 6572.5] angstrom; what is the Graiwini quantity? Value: 0.061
